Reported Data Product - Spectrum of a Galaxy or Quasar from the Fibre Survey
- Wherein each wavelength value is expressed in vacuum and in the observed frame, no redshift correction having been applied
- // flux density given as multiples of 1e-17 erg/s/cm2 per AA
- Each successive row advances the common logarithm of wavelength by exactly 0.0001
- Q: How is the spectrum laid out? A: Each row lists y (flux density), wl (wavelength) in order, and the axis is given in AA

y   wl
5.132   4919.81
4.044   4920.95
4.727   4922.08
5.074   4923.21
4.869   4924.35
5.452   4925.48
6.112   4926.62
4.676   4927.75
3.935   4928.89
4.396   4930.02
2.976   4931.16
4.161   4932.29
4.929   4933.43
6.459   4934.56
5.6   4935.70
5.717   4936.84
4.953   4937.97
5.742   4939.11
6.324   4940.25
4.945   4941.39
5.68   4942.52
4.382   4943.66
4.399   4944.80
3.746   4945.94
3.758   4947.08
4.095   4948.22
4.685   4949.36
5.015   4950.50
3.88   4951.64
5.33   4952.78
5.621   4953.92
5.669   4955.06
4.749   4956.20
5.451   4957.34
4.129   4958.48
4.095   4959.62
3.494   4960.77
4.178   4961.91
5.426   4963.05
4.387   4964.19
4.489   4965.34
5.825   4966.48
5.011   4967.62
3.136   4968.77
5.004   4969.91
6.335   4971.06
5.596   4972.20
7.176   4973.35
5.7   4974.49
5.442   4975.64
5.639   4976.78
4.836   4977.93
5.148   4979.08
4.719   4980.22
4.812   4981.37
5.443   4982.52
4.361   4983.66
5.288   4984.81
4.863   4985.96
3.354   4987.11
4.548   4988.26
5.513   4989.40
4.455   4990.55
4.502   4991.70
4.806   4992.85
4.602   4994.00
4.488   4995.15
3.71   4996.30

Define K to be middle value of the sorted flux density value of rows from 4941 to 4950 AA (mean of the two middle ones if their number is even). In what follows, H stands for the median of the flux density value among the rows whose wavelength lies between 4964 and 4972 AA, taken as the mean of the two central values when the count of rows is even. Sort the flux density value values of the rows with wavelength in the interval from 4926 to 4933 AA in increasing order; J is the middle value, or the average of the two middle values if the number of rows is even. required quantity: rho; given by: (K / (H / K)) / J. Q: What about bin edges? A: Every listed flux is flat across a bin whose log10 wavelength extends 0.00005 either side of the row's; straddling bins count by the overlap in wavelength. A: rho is 0.90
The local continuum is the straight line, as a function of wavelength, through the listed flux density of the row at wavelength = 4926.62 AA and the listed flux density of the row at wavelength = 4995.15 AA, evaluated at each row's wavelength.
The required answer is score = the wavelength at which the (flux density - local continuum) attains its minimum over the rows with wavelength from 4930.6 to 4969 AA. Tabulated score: 4931.16 AA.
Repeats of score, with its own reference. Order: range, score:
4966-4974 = 4968.77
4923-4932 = 4931.16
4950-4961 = 4960.77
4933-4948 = 4945.94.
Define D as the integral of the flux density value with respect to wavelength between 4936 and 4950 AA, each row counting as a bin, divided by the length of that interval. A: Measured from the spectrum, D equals 4.88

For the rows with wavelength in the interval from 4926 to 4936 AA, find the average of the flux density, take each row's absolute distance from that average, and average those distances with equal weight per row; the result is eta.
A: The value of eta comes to 0.86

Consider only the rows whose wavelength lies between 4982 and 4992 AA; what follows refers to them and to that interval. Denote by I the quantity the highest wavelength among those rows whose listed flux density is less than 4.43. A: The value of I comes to 4987.11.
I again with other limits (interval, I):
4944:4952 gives 4951.64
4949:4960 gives 4959.62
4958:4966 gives 4964.19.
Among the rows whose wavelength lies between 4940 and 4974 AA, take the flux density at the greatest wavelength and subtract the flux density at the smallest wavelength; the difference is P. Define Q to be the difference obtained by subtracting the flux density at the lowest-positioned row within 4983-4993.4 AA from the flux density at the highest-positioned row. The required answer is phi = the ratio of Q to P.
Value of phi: 0.5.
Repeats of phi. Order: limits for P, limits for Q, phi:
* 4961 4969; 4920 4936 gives -1.5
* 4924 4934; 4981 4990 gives 11.7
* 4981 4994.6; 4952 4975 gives -1.8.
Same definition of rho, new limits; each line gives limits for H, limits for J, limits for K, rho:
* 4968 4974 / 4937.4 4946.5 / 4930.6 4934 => 0.63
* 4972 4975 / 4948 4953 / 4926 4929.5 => 0.82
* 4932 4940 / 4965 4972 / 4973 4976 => 1.16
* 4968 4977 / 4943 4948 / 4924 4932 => 0.96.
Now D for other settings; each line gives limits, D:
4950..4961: 4.78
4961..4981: 5.15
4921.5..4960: 4.88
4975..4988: 4.89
